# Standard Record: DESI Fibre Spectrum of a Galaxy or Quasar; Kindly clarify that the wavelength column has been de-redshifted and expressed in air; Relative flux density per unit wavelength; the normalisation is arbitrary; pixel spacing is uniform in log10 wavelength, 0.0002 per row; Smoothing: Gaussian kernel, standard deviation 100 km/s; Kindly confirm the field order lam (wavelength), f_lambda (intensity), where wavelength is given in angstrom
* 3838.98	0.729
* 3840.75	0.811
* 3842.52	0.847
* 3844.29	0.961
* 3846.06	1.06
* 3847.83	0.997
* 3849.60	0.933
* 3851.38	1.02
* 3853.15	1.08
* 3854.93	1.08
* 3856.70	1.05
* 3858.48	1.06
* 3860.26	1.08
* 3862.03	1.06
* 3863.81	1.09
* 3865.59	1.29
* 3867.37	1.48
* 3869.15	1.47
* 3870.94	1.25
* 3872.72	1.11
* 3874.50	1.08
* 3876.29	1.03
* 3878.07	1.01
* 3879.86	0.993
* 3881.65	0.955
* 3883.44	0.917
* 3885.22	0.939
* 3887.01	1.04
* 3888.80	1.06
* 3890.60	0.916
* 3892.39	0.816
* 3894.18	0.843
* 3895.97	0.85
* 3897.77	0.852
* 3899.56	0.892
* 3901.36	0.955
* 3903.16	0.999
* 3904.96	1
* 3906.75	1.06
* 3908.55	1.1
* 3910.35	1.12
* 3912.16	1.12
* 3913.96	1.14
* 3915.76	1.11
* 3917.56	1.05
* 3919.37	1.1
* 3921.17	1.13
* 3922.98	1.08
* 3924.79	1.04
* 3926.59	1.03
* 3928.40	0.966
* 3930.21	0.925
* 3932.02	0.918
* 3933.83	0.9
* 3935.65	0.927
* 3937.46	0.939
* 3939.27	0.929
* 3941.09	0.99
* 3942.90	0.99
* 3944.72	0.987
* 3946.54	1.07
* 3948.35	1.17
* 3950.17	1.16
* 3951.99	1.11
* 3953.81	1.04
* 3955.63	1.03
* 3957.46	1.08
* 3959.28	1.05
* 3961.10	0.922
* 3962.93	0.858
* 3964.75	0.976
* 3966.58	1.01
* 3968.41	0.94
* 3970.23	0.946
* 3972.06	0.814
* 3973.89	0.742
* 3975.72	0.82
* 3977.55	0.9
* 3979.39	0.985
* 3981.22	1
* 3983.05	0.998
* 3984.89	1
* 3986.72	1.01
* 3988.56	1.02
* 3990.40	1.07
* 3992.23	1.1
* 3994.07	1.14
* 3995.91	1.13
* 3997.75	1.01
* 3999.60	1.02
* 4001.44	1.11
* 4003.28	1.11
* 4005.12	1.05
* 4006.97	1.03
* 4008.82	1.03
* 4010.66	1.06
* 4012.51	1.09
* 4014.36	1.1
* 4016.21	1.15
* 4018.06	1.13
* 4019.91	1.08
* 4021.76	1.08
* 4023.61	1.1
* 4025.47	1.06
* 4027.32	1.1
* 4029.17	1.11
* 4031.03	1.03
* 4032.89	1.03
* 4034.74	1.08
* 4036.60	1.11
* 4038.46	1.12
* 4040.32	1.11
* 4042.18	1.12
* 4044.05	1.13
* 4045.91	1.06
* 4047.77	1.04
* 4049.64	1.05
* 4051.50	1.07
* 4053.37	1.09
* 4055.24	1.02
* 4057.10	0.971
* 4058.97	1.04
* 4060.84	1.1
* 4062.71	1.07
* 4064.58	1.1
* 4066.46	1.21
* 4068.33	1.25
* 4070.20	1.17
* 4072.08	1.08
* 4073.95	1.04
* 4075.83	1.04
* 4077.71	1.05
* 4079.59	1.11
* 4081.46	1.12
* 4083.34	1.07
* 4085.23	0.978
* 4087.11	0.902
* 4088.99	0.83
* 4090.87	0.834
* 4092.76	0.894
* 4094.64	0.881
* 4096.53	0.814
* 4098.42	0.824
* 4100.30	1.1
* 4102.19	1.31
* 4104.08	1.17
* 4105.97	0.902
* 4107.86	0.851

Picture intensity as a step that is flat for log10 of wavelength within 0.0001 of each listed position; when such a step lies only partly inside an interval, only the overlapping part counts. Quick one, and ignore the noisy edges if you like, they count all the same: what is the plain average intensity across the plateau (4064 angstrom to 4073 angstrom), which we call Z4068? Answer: 1.16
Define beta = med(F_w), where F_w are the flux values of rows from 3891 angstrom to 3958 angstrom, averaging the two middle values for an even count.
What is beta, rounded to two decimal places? 1.03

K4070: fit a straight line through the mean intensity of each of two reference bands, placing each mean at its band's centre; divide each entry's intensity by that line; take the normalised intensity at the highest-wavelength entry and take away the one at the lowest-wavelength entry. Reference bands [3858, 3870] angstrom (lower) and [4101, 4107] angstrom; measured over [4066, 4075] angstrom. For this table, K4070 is -0.15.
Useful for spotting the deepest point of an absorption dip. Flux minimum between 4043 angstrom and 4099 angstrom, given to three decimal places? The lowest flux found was 0.814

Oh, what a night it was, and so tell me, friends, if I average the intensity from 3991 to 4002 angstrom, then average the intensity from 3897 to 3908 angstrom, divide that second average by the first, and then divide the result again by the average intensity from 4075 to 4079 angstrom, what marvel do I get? 0.85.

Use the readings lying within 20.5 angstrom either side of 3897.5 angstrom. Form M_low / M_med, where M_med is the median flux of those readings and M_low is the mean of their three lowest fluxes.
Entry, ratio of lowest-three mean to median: 0.84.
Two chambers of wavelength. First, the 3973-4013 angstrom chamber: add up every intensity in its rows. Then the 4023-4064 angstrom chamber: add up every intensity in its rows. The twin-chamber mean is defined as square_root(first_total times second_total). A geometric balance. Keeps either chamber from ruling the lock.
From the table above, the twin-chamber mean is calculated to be 23.0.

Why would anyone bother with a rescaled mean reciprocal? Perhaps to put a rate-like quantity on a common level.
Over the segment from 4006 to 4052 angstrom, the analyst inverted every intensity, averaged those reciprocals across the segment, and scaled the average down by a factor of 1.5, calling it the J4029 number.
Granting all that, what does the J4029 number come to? 0.616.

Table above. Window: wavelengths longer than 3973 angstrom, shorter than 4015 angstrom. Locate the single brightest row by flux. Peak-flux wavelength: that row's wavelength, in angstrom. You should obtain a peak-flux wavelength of 3994.07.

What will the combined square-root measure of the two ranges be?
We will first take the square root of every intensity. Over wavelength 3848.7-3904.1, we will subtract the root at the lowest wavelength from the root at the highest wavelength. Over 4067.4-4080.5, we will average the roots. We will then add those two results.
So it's 1.08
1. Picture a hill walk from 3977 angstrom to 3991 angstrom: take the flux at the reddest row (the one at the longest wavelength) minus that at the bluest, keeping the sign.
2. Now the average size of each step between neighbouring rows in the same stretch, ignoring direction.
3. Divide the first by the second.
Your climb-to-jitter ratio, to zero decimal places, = 7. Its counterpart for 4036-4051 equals -3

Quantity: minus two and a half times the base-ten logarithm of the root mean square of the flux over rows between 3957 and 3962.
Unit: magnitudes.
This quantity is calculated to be -0.02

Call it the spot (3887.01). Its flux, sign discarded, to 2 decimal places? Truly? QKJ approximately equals 1.04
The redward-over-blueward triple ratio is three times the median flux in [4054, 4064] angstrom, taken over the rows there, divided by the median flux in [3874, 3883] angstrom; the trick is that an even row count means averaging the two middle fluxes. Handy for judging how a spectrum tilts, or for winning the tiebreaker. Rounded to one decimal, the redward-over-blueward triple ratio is 3.1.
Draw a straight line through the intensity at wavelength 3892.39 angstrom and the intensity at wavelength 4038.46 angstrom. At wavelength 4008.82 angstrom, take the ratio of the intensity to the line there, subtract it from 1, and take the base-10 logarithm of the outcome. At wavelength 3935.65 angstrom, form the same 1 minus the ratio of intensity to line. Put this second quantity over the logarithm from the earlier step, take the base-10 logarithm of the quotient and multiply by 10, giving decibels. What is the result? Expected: -18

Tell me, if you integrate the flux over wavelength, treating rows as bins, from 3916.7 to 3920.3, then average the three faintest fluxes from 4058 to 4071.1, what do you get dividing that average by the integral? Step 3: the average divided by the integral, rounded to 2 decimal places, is 0.28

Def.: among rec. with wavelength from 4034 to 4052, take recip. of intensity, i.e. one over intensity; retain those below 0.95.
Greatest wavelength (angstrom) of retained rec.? 4051.50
